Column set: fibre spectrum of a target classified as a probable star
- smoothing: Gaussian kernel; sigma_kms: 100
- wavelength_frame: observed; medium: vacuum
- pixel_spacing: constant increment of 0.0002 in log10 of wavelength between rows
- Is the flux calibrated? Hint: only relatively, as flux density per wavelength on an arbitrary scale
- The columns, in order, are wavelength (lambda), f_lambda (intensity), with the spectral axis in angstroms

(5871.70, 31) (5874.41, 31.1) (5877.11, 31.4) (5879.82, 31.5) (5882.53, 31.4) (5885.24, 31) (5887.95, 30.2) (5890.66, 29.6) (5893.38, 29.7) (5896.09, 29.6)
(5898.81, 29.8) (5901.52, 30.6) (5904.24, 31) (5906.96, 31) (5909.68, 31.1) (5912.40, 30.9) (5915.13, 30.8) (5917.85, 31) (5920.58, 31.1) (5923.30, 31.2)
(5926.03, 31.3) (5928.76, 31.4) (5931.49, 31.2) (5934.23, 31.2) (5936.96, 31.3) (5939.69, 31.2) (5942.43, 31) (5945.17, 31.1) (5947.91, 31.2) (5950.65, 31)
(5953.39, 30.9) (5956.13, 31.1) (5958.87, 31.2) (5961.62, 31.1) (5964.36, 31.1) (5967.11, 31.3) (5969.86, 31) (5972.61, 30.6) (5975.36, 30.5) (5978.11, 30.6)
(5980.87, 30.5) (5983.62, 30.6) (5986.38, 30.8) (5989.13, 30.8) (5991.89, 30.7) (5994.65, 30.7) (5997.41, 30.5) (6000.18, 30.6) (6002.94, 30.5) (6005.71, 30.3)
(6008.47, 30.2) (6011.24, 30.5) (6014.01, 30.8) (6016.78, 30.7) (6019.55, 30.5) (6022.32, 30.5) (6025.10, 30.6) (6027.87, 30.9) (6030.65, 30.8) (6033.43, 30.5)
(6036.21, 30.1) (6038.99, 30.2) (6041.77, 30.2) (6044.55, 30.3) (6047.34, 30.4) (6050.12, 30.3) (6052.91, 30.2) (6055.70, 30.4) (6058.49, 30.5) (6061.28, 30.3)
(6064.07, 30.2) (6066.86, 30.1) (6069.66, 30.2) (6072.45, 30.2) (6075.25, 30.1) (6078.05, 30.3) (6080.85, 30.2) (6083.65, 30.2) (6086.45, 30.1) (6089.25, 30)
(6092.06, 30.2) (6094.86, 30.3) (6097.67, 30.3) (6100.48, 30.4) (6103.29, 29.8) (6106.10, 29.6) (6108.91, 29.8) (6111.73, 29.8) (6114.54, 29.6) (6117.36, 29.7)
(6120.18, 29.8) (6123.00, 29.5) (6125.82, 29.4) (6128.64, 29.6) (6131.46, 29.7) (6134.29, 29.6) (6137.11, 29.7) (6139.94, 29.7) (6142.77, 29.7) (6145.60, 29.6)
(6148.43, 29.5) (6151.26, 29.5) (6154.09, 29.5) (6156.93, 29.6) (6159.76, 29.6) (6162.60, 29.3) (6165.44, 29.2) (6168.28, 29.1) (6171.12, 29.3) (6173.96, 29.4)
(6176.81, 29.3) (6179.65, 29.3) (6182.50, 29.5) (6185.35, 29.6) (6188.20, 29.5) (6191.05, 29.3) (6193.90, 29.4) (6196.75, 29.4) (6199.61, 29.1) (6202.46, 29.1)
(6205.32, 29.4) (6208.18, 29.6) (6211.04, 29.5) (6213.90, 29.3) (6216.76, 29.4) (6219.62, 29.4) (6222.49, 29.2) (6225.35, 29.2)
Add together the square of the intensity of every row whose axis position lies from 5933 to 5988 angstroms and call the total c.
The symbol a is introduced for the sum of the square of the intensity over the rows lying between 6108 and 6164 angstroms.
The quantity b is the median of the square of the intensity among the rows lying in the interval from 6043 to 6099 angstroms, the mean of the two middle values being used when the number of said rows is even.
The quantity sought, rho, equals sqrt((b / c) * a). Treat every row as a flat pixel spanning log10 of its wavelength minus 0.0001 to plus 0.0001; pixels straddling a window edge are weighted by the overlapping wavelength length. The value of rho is 28.9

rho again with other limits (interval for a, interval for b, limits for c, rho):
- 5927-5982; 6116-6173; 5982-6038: 30.0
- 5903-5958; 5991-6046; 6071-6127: 31.7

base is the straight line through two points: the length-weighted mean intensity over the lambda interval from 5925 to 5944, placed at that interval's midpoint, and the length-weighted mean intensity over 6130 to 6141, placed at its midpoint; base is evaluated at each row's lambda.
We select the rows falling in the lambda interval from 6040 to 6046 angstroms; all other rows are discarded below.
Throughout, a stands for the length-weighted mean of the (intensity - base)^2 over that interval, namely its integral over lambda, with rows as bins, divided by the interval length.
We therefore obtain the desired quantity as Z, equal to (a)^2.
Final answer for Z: 0.0005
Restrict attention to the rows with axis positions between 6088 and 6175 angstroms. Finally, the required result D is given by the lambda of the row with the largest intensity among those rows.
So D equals 6100.48 angstroms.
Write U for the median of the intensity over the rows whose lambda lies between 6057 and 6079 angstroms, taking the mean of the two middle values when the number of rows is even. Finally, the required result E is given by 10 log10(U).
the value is 14.8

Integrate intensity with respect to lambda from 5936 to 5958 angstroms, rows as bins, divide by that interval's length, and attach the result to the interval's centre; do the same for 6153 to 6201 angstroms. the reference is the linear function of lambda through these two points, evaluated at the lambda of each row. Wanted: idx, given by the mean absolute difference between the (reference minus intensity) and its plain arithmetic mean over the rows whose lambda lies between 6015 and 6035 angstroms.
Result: 0.14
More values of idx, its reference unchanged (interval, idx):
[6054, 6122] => 0.14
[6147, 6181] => 0.09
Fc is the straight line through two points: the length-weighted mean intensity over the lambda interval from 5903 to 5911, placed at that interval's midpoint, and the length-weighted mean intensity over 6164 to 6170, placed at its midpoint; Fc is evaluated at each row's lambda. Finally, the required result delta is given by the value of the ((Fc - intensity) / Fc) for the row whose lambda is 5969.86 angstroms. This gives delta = -0.014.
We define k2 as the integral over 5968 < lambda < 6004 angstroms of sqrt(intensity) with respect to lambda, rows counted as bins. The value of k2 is 199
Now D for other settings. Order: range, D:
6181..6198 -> 6185.35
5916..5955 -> 5928.76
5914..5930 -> 5928.76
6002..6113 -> 6027.87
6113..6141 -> 6120.18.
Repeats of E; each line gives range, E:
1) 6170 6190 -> 14.7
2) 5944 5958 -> 14.9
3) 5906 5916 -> 14.9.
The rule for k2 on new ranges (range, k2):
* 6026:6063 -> 204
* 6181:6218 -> 201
